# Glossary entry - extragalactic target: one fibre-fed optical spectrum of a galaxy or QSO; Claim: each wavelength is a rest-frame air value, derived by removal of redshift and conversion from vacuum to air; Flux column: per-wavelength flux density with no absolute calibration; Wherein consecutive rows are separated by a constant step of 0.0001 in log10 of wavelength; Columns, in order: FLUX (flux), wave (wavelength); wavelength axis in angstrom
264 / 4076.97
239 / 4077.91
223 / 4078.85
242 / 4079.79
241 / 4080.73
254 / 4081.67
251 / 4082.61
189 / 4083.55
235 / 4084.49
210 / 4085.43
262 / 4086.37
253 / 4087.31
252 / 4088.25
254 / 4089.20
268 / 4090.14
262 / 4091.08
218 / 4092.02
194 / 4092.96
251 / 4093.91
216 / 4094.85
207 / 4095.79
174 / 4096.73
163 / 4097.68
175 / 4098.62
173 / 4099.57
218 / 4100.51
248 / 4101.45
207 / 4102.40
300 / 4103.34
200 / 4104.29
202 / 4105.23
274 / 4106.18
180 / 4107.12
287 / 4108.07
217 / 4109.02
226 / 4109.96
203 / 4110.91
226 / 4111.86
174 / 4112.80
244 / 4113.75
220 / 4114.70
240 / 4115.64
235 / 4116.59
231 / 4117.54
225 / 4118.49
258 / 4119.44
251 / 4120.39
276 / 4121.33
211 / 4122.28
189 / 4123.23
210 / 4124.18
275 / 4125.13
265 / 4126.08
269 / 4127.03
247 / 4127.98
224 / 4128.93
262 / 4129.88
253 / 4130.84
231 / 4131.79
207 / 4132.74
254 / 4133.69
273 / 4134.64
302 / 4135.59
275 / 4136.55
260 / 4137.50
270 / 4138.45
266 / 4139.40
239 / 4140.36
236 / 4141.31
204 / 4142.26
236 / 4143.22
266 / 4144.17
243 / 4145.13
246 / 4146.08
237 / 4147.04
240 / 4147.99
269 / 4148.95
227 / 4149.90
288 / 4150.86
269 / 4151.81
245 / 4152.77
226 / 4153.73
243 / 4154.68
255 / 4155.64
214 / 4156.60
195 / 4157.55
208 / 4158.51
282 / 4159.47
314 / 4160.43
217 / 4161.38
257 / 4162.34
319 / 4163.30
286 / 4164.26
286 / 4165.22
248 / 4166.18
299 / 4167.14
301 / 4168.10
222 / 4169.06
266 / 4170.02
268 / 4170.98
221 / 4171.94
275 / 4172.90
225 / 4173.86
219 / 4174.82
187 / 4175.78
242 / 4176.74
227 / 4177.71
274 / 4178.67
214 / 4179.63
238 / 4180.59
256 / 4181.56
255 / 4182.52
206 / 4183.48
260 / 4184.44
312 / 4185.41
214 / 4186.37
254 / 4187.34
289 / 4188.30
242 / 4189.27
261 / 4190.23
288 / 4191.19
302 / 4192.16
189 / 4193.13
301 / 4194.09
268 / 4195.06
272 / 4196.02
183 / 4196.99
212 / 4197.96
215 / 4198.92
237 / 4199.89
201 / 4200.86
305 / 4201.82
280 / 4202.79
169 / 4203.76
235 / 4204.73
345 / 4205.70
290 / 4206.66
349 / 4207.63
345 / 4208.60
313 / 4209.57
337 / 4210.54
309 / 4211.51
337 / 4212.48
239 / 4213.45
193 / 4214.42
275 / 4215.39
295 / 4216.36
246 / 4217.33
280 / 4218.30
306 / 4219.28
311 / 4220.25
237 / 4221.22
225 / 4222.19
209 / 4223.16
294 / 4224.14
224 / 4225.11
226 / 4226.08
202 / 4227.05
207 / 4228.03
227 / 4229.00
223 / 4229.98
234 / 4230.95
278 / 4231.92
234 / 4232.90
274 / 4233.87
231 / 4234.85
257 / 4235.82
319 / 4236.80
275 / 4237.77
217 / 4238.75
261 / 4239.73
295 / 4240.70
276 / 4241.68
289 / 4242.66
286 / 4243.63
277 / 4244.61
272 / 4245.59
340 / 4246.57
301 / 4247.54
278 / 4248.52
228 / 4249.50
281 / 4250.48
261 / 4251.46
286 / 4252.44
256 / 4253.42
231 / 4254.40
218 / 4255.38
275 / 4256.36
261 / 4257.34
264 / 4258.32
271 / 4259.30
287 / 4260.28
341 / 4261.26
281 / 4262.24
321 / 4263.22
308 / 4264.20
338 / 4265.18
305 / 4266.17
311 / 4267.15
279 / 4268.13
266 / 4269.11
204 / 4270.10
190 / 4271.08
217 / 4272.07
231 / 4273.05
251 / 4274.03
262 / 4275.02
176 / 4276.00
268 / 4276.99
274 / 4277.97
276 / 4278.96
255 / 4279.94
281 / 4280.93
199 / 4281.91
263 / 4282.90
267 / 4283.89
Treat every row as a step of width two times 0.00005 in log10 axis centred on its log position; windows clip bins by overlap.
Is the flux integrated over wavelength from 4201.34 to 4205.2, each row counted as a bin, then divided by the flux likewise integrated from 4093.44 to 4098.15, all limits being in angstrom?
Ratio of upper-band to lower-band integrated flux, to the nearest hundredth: 1.00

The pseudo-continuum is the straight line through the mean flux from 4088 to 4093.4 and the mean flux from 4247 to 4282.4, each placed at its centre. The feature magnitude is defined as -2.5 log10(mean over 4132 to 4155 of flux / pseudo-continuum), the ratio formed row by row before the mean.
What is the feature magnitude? -0.01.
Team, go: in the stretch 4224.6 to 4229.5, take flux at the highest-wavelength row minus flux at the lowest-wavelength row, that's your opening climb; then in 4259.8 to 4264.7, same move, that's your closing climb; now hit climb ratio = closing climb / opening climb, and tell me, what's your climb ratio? 7.0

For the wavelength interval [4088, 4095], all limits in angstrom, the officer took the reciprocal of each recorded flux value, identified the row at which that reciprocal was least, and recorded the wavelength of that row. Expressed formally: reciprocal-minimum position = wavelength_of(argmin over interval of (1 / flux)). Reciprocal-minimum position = 4090.14 angstrom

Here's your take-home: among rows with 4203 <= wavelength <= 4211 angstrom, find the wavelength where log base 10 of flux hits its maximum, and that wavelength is 4207.63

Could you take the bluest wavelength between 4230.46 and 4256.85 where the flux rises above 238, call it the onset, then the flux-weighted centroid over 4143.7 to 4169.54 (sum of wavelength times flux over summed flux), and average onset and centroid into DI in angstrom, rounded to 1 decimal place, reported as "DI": 4194.4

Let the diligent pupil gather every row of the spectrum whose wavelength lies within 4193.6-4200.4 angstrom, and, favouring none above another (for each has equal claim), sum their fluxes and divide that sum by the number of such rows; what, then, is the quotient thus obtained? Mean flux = 241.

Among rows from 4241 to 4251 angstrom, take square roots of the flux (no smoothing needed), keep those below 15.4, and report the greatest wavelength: 4249.50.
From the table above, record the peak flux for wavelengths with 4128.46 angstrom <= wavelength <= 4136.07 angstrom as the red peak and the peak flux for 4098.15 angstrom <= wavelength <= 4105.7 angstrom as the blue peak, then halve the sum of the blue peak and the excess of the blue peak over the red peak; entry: 149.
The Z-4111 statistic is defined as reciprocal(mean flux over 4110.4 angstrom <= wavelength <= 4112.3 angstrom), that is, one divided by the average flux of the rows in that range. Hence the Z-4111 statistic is 0.0047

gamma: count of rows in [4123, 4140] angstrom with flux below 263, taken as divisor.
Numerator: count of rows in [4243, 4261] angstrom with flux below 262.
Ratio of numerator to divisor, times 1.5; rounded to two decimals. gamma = 0.90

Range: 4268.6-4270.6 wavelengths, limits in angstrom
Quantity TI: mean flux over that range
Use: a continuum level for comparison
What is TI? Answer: 235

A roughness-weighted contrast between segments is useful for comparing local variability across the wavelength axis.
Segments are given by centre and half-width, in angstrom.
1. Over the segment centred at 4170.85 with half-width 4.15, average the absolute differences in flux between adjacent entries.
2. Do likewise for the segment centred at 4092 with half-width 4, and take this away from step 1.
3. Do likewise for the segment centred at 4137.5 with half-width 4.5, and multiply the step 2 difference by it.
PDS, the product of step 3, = 195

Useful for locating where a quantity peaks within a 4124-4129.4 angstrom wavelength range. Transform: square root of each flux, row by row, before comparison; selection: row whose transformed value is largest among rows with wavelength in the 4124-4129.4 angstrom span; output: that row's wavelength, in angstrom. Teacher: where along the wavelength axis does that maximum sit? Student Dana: 4125.13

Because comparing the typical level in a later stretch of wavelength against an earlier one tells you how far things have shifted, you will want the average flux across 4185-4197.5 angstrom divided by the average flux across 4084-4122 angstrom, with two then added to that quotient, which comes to 3.14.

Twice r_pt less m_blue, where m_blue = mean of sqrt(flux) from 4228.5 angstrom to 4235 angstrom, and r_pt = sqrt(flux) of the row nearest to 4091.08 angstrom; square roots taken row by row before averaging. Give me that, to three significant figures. 16.8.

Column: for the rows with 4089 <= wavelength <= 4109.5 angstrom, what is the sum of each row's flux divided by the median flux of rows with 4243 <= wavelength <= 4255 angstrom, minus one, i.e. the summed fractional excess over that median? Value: -4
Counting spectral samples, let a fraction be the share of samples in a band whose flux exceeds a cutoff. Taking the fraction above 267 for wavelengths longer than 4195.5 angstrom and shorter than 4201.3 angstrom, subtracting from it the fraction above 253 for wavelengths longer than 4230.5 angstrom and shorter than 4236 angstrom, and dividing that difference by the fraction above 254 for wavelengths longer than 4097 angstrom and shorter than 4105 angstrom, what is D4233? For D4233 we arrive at -2.7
